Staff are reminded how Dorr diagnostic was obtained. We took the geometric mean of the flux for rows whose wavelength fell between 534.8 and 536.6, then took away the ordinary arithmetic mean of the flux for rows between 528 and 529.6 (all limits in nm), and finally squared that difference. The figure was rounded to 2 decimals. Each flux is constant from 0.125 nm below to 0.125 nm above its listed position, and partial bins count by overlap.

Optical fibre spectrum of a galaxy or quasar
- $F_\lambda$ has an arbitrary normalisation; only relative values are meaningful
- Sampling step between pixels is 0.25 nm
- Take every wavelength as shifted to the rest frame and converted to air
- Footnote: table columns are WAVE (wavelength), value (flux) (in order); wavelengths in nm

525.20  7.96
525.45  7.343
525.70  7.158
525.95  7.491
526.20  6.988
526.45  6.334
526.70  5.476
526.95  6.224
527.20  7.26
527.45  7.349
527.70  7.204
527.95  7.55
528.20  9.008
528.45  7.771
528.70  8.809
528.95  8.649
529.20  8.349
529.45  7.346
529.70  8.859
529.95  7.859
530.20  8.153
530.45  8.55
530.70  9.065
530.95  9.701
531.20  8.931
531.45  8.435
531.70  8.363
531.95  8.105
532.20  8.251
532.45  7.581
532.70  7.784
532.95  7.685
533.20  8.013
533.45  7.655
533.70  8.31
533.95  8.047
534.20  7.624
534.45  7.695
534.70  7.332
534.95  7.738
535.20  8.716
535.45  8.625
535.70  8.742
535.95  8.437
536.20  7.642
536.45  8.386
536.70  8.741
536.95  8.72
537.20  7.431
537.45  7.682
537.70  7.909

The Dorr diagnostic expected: 0.00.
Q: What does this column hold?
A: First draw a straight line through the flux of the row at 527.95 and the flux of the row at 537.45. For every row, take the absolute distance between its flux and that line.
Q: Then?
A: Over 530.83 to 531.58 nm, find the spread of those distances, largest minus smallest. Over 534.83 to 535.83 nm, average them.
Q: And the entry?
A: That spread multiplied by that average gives 1.0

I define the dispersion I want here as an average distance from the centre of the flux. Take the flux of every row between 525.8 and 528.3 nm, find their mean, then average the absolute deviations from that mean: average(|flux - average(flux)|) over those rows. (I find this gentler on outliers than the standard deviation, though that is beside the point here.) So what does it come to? 0.666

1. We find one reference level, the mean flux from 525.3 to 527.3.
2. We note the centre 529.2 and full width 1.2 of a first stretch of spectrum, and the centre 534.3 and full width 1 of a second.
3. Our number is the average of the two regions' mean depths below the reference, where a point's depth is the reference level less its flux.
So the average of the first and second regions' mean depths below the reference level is -1.25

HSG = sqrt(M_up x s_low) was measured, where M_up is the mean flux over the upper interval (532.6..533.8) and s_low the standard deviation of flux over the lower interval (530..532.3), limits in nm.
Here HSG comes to 2.0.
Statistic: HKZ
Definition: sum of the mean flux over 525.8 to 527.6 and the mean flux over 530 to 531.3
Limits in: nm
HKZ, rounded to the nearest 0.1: 15.6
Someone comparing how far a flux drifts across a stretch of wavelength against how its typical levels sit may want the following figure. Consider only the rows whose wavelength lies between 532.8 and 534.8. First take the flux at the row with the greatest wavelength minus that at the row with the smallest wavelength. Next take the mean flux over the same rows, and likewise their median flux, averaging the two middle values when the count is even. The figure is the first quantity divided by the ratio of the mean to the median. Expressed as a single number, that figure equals -0.3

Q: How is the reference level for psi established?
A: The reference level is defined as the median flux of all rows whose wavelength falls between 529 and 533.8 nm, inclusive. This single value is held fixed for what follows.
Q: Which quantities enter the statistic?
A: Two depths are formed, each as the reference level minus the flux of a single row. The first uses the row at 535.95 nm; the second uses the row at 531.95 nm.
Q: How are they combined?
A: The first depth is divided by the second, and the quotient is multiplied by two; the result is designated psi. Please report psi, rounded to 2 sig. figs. -2.5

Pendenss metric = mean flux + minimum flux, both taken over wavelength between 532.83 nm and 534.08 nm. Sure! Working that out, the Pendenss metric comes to 15.6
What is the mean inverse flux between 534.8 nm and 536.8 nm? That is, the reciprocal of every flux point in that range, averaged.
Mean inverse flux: 0.120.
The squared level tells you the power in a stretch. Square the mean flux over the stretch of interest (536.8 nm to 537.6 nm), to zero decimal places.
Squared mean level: 63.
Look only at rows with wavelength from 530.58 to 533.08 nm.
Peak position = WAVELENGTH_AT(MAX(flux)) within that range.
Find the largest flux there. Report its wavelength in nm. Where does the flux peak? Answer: 530.95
